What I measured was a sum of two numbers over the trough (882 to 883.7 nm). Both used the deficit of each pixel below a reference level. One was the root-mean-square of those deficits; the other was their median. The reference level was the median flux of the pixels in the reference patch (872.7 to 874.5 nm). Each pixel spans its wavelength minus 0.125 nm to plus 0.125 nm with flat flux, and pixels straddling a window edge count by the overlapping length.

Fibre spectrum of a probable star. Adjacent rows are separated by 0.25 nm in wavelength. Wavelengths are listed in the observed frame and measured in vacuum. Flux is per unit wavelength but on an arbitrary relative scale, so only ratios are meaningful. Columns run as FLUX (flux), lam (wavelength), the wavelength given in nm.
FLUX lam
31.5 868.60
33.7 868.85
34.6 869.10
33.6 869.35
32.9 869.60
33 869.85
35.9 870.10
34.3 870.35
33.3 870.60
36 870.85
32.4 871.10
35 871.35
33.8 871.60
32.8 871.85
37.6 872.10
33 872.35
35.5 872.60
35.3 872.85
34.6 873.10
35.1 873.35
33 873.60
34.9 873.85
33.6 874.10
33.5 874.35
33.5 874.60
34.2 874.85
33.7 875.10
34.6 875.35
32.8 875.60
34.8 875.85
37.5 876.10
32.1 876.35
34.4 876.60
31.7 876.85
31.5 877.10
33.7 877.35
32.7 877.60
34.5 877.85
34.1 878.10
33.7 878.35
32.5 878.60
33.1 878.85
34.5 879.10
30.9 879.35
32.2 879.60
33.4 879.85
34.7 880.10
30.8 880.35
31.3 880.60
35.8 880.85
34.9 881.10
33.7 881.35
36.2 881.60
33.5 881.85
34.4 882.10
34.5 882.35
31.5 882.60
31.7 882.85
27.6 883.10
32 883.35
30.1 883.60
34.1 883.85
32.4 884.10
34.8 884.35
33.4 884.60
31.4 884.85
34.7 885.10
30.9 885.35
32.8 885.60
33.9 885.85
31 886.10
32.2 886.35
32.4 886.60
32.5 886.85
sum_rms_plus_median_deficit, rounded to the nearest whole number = 7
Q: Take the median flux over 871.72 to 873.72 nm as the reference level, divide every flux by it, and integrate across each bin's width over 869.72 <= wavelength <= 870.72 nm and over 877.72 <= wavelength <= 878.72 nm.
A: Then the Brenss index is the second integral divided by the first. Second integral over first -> 0.988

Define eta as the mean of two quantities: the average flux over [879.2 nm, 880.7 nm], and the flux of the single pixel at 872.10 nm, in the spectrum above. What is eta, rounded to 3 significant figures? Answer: 34.9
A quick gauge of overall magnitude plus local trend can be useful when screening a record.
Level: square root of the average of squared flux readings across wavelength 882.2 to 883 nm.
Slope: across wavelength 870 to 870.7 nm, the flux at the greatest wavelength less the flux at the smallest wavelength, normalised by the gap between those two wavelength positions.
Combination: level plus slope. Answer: 27.4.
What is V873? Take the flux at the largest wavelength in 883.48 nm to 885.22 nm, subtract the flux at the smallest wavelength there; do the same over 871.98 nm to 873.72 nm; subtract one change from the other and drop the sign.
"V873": 9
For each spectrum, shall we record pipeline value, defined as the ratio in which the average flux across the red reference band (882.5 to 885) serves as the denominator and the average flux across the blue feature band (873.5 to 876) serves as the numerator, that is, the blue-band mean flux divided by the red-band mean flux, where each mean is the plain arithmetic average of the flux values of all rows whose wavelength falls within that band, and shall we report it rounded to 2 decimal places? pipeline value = 1.06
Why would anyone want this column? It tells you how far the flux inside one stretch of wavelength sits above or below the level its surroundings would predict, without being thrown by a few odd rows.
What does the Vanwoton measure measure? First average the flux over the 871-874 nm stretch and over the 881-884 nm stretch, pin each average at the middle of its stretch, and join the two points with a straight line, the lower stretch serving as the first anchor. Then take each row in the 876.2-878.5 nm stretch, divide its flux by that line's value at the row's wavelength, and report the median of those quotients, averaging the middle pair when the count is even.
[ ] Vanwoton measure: 1.00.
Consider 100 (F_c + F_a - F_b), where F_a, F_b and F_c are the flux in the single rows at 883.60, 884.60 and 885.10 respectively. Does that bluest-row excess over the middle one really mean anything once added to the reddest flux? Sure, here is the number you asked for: 3140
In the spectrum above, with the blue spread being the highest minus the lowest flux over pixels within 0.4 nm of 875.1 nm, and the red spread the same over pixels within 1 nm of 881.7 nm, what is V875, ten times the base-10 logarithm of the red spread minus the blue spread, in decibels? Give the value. 6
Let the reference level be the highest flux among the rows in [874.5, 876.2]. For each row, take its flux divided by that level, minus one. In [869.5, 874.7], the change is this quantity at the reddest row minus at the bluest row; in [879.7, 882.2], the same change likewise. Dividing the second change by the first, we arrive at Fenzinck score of 1.7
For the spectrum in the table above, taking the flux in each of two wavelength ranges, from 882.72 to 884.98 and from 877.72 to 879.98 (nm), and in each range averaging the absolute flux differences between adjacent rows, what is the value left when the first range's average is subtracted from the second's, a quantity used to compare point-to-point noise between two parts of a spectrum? -1.5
